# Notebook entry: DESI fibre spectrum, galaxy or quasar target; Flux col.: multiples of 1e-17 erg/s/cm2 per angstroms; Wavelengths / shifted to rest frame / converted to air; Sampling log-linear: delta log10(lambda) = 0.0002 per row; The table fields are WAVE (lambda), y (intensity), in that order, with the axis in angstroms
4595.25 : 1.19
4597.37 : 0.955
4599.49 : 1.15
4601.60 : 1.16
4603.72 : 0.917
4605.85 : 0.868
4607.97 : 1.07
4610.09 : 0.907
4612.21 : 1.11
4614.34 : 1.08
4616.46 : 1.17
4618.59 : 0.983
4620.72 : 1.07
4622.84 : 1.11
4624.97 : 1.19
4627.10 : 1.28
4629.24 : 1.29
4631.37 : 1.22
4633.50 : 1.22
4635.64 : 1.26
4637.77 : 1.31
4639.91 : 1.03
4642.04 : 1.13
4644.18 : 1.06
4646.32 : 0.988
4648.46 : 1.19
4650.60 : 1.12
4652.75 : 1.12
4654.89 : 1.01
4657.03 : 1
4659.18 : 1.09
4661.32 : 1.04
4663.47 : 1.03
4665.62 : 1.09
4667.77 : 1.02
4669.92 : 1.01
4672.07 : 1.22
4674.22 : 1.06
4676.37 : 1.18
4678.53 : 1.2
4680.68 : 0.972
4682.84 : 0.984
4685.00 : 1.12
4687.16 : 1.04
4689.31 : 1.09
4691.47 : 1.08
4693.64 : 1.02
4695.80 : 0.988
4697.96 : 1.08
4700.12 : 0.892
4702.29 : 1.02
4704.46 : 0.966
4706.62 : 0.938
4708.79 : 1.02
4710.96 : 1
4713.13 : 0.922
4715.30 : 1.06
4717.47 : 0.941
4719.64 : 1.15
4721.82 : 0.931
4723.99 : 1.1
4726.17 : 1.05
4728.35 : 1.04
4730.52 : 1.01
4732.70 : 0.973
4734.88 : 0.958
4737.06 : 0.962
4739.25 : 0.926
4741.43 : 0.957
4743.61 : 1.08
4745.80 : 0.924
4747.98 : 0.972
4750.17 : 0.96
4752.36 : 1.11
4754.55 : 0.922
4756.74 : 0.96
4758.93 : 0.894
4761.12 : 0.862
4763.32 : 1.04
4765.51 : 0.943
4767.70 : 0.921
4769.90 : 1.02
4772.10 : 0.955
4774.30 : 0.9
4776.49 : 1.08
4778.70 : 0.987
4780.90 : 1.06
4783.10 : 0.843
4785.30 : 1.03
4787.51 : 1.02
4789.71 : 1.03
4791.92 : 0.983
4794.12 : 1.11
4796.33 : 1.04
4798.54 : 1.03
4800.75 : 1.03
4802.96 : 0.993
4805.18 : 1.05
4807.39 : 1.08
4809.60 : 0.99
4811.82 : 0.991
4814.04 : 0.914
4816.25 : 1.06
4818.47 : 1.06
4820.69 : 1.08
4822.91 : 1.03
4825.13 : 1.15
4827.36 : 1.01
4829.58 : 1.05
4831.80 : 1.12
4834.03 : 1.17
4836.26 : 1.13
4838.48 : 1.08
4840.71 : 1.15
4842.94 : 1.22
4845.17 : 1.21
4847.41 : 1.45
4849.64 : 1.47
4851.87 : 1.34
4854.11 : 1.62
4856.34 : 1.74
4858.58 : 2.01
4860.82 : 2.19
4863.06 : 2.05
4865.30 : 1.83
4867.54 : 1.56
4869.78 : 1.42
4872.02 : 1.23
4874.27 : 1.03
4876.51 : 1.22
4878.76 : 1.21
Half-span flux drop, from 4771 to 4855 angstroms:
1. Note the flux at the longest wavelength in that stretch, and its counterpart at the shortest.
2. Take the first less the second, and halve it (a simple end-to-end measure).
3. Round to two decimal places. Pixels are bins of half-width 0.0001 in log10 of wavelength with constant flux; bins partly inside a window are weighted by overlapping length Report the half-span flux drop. 0.33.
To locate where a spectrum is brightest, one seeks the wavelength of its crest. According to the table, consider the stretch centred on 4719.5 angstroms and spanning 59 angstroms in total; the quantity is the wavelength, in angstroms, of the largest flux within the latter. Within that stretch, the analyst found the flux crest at 4719.64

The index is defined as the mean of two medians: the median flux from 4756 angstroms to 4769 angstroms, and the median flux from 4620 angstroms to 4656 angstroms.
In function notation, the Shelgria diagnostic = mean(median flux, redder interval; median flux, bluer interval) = 1.03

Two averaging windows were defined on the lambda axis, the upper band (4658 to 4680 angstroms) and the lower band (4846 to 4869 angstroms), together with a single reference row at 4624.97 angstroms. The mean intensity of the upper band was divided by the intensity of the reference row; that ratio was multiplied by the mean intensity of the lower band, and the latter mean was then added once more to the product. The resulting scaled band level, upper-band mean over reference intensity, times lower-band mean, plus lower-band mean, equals 3.3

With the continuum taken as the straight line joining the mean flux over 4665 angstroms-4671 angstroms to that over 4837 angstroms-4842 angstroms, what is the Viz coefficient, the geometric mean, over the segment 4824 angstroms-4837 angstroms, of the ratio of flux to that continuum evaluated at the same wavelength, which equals 0.99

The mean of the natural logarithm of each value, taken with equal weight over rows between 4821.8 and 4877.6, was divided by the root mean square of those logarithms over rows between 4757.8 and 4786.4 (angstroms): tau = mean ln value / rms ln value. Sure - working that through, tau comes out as 3.4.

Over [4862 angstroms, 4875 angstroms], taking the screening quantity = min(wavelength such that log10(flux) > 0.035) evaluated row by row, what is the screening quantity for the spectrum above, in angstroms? 4863.06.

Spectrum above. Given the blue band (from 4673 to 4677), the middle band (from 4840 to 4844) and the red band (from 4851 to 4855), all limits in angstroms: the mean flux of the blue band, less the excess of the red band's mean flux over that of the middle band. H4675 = 0.8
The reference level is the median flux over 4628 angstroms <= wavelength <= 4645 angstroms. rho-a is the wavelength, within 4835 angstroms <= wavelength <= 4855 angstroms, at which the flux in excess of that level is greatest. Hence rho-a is 4854.11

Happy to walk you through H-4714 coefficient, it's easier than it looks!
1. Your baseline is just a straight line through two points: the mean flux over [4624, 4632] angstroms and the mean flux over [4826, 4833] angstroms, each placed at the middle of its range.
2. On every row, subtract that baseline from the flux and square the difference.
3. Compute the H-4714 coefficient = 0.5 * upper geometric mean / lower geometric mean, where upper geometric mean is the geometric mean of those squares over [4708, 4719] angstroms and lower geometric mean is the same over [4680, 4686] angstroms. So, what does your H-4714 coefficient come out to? 0.64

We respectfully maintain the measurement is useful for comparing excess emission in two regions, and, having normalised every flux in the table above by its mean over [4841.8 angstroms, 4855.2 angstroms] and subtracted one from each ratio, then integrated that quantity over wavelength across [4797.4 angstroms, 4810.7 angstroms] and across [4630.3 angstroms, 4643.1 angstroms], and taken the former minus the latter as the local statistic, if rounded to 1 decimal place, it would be -1.7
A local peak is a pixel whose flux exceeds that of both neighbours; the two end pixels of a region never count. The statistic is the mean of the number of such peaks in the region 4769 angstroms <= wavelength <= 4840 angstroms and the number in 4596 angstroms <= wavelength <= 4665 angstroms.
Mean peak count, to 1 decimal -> 9.5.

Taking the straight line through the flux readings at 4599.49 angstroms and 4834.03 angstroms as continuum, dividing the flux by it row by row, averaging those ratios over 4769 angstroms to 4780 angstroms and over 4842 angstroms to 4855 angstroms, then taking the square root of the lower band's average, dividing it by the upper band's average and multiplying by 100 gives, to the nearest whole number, 78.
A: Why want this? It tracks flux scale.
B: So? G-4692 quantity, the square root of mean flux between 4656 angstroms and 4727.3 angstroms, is 1.02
